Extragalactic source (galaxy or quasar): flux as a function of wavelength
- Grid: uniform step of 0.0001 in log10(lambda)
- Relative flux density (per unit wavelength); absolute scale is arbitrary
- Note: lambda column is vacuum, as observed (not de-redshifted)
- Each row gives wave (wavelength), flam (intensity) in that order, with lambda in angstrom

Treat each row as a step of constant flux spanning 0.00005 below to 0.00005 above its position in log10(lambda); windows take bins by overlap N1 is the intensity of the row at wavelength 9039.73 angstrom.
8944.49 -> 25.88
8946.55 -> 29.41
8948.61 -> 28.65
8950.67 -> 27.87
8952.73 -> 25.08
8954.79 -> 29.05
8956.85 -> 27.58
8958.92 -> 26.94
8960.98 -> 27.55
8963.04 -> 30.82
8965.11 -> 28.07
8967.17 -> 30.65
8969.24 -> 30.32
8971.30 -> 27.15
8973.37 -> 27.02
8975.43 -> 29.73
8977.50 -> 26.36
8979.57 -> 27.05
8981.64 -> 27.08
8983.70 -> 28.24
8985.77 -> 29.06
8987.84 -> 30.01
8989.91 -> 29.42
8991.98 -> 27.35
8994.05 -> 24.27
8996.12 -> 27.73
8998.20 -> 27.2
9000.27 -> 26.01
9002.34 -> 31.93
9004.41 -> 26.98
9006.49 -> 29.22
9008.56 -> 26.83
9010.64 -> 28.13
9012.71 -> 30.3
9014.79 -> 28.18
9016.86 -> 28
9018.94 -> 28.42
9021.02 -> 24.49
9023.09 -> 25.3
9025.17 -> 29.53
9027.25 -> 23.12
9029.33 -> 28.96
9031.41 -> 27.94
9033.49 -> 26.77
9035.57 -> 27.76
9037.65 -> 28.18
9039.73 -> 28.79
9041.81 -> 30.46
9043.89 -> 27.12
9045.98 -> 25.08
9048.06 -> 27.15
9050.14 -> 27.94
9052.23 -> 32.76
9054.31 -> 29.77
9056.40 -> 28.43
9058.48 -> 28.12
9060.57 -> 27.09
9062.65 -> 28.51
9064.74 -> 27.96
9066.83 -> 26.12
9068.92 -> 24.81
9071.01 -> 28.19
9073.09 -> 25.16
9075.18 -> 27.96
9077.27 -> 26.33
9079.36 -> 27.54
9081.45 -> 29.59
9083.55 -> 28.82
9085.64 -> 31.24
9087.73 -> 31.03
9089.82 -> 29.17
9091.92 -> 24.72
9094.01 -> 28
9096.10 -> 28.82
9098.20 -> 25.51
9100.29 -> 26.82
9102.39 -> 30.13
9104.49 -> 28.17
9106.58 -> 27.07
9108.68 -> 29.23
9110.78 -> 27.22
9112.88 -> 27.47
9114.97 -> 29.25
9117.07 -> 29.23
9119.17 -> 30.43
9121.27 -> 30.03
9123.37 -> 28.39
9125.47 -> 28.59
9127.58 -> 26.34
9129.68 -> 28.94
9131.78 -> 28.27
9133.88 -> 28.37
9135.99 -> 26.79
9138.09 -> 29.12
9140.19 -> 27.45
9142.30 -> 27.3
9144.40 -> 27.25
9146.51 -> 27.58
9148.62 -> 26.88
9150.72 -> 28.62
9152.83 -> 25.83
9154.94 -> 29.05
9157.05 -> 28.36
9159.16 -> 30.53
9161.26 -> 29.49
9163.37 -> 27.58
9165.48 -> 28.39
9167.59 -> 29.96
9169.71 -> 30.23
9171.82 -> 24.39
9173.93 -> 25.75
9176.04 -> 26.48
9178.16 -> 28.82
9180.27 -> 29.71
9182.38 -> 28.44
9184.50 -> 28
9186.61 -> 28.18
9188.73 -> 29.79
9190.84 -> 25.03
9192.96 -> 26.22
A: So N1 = 28.79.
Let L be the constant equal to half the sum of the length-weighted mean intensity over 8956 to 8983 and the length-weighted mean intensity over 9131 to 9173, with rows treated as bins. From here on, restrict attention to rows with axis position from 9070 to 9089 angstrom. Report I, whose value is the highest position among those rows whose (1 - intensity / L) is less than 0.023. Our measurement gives 9087.73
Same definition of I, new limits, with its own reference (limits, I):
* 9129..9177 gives 9169.71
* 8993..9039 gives 9037.65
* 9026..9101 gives 9096.10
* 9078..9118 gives 9117.07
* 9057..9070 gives 9064.74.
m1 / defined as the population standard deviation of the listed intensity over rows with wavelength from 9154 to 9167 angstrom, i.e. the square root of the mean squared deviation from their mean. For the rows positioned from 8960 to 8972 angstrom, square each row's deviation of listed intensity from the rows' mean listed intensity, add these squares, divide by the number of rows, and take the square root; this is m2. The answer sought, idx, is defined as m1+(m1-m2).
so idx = 0.3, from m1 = 0.94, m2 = 1.5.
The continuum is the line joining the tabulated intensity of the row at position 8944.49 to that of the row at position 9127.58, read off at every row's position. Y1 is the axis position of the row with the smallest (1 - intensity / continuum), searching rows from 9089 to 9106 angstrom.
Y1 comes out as 9102.39 angstrom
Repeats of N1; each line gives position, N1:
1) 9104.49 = 28.17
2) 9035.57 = 27.76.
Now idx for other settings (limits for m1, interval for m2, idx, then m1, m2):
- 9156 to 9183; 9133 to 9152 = 2.8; 1.77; 0.8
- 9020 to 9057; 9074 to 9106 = 2.6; 2.23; 1.8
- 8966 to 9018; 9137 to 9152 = 2.6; 1.69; 0.8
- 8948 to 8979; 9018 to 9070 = 1.2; 1.61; 2.0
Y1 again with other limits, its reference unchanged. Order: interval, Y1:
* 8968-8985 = 8969.24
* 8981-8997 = 8987.84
